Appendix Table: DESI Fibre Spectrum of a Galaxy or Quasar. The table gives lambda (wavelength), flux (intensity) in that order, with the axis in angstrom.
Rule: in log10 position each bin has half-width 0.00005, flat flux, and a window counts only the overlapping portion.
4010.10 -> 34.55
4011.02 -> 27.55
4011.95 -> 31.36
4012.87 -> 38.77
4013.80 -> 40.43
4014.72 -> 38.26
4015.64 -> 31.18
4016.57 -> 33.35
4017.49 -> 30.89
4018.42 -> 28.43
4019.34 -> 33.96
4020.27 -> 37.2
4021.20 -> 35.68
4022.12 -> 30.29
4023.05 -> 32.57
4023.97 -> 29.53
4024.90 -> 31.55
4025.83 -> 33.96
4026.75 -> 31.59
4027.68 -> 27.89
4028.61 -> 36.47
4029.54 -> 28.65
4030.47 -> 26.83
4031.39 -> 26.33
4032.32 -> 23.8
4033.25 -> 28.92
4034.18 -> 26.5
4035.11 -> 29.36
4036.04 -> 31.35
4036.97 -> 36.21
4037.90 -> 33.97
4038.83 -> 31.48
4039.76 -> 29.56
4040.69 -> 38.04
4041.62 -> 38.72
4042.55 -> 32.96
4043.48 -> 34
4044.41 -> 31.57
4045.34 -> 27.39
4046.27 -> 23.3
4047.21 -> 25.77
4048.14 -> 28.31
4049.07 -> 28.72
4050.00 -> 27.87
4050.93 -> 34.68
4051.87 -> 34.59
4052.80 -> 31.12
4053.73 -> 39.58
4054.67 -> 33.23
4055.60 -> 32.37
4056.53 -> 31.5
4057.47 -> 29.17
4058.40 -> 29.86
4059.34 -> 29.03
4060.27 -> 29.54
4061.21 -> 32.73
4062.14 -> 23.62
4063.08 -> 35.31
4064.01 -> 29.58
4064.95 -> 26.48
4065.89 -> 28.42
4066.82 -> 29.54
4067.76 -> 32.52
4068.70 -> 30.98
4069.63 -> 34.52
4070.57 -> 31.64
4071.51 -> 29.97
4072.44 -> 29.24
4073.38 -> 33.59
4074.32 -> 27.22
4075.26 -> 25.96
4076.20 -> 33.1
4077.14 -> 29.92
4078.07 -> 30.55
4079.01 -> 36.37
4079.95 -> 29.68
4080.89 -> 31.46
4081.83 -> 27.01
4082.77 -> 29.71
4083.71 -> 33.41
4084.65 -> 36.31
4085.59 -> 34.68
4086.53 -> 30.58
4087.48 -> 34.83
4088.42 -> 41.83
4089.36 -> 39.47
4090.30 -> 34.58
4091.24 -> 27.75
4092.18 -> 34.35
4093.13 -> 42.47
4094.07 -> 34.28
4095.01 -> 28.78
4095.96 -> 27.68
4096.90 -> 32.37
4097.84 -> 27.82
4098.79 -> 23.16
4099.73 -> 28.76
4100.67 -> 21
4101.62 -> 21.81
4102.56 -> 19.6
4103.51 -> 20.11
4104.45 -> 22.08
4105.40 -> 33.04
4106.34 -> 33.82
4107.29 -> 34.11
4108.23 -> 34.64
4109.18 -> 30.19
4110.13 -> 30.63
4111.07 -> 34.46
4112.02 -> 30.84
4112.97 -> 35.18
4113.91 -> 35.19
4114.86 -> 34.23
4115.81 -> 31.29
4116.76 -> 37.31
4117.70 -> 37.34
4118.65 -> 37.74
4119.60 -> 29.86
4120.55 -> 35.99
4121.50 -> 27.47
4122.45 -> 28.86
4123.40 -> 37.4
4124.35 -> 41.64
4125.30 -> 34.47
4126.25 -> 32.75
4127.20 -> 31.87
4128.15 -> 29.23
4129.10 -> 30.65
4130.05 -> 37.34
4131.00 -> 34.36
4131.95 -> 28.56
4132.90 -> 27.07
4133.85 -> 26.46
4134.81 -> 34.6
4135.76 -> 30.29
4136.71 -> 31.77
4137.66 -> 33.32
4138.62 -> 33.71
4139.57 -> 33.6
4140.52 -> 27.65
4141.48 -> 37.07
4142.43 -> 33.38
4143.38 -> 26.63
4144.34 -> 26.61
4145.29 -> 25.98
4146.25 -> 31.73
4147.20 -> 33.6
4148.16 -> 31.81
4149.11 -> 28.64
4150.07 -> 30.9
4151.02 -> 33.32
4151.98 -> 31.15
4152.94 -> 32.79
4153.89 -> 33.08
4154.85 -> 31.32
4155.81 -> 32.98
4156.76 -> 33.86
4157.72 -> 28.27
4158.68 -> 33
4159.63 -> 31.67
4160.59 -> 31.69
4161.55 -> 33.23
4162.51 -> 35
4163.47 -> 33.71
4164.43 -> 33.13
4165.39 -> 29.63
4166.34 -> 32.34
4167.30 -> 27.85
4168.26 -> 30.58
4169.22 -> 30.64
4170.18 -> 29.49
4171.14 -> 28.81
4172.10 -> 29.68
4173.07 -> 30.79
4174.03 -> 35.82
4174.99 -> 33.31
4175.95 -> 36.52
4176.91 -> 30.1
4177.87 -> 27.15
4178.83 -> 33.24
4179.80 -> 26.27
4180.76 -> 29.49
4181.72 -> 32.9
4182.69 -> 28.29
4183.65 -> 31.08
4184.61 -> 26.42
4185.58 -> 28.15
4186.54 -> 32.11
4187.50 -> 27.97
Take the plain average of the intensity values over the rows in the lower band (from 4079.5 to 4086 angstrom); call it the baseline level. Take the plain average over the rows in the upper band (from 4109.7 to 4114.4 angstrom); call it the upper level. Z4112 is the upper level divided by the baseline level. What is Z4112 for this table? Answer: 1.05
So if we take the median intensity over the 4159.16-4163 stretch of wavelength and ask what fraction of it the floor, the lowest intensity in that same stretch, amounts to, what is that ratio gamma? 0.976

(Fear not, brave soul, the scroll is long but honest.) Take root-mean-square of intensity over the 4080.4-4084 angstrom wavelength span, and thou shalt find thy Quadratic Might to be 30.5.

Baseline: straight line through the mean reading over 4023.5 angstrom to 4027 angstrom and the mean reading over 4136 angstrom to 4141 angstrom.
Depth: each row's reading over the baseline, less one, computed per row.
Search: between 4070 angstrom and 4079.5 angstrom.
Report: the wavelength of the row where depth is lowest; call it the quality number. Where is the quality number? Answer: 4075.26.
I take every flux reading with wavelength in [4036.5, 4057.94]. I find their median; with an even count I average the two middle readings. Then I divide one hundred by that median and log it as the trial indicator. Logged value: 3.17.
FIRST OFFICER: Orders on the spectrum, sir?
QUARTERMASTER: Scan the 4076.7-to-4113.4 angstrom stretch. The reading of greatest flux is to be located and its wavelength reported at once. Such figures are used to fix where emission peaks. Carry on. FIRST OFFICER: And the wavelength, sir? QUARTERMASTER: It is 4093.13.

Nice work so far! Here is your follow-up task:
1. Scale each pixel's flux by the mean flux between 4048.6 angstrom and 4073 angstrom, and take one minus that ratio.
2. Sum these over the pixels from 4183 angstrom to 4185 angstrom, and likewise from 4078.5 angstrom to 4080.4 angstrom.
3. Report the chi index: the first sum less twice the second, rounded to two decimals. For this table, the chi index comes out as 0.41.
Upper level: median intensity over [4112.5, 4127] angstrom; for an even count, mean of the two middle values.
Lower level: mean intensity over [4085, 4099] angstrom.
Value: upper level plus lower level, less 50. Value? 18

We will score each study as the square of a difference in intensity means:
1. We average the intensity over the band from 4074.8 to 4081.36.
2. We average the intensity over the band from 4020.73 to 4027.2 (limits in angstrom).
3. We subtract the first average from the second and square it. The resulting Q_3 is 1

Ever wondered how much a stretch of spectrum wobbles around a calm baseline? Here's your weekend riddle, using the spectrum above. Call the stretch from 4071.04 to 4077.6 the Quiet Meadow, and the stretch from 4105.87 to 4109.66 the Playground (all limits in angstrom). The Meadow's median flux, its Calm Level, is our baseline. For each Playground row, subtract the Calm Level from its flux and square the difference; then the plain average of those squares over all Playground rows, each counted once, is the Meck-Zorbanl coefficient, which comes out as 14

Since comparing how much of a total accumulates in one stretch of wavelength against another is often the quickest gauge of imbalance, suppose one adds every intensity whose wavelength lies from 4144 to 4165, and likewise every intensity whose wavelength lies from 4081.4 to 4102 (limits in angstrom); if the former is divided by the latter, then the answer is 1.01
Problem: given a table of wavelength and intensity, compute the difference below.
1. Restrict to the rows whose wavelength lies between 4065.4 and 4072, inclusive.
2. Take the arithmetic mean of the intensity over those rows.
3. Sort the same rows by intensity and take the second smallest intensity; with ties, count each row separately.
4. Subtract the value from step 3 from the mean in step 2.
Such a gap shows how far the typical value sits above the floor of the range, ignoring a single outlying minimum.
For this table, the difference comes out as 1.5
